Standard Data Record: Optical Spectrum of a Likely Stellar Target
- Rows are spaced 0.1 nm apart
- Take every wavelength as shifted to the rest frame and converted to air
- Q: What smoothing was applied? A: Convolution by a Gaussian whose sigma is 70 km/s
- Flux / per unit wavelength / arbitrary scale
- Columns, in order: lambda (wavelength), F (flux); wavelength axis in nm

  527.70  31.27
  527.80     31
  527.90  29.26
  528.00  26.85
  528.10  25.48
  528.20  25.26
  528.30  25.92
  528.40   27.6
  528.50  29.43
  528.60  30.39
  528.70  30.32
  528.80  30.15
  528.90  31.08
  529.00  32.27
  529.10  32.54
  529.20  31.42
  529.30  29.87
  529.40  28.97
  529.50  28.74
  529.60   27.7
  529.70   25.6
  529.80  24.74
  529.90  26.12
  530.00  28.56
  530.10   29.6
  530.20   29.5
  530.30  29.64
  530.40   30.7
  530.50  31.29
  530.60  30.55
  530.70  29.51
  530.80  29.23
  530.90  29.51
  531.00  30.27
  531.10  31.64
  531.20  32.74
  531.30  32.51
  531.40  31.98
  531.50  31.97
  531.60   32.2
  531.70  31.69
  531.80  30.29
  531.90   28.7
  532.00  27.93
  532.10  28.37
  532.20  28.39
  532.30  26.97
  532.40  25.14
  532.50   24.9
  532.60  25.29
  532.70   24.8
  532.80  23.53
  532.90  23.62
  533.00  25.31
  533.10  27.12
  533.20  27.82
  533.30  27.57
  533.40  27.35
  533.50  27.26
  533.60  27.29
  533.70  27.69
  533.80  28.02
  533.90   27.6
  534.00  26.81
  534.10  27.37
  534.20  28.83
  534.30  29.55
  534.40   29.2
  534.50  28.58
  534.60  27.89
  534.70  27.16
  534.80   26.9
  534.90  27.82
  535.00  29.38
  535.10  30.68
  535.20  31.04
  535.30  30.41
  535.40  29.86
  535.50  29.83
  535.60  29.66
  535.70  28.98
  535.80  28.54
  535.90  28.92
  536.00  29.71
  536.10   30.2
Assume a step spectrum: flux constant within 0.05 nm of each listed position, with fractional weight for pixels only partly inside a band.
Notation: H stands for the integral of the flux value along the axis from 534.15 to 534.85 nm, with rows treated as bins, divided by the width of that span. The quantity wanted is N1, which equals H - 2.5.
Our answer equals 25.8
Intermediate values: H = 28.3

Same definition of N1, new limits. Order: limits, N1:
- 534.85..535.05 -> 26.1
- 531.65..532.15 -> 26.9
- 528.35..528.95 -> 27.3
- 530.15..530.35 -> 27.1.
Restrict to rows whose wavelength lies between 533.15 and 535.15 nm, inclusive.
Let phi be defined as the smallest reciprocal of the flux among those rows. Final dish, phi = 0.0326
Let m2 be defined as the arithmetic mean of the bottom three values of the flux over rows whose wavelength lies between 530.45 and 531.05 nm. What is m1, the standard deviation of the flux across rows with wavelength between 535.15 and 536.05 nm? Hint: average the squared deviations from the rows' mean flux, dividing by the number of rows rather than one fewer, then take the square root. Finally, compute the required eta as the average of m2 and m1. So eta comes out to 15.1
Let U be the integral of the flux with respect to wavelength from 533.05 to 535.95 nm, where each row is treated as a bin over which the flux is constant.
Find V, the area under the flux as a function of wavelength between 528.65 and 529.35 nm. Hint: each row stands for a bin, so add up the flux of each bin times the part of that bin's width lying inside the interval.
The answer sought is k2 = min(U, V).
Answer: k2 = 21.8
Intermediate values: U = 83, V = 22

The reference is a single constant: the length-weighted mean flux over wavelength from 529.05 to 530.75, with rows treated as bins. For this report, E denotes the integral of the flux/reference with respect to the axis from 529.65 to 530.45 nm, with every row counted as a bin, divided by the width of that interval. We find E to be 0.96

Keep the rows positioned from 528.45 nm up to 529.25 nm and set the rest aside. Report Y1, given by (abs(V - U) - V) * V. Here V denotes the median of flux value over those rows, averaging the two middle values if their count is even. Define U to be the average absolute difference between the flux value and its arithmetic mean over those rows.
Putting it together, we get -27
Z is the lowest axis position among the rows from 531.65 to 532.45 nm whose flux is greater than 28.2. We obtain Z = 531.70 nm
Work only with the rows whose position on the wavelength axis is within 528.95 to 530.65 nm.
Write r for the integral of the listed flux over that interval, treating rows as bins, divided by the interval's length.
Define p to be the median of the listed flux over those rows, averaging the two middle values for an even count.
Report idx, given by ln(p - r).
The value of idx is -1.15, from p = 29.6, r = 29.3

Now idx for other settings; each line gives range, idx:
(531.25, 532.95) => -1.44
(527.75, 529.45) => -0.53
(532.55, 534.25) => -0.47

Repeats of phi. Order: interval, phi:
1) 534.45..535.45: 0.0322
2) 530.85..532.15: 0.0305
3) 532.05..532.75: 0.0352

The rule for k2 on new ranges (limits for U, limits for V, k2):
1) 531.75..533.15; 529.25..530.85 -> 37.0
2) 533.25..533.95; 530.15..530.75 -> 18.1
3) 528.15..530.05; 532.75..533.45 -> 18.2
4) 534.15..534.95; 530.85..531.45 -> 18.9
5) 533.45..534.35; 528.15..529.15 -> 25.0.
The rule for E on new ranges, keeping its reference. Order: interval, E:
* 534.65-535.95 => 1.00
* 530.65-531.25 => 1.05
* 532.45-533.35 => 0.88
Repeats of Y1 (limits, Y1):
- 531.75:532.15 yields -21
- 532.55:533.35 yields -35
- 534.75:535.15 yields -38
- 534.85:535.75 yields -21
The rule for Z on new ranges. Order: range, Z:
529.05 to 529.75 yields 529.10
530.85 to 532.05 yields 530.90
